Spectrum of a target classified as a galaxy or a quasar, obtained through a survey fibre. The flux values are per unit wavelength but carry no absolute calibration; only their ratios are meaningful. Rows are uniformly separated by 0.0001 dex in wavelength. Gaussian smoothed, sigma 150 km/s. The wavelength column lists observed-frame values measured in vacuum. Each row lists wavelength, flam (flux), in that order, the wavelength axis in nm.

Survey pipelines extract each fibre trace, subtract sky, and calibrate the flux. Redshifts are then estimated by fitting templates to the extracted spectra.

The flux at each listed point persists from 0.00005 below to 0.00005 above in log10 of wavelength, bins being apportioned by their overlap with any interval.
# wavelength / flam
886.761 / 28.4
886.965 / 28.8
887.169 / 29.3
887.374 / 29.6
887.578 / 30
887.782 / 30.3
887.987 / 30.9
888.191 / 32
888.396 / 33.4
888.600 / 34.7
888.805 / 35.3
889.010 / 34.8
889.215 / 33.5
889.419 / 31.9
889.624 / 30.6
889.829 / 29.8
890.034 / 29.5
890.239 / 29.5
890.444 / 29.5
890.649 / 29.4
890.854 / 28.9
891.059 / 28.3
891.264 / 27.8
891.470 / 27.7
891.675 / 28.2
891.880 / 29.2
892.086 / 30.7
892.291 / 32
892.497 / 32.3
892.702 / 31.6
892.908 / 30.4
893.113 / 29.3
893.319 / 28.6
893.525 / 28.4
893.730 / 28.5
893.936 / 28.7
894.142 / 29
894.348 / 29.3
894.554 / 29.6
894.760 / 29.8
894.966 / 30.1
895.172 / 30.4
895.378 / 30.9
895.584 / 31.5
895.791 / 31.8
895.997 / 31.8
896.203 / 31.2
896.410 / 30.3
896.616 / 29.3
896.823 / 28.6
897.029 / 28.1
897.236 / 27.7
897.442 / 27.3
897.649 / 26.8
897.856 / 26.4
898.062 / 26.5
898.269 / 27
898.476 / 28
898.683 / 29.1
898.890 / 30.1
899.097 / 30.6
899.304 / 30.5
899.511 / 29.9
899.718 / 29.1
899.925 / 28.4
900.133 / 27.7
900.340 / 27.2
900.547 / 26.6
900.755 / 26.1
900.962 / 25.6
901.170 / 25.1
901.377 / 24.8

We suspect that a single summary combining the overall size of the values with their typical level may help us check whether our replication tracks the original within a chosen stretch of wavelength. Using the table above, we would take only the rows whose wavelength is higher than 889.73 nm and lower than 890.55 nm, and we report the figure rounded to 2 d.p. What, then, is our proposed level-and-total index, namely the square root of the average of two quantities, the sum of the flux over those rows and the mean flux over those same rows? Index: 8.60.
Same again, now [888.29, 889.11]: 9.29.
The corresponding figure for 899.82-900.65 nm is 8.29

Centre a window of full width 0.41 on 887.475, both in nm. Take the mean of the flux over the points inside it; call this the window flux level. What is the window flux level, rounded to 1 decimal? 29.8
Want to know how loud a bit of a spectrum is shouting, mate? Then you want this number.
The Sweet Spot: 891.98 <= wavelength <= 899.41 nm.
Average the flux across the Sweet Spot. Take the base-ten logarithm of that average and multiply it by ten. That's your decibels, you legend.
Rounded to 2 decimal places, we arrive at 14.70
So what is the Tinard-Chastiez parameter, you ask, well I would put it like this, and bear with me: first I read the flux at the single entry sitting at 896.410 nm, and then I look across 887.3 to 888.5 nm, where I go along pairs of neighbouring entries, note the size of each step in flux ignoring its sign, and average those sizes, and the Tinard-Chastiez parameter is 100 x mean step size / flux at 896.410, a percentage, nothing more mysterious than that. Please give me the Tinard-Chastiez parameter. 2.5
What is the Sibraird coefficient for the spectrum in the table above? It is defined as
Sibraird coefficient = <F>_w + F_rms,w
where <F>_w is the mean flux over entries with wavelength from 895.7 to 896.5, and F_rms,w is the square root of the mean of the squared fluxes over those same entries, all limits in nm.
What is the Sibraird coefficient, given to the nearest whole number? 63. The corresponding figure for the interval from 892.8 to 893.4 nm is 59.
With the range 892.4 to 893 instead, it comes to 63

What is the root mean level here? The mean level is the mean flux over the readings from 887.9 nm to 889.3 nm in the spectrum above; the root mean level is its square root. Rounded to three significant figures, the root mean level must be 5.79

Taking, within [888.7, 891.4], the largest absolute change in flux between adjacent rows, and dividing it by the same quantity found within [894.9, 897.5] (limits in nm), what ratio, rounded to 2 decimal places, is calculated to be 1.60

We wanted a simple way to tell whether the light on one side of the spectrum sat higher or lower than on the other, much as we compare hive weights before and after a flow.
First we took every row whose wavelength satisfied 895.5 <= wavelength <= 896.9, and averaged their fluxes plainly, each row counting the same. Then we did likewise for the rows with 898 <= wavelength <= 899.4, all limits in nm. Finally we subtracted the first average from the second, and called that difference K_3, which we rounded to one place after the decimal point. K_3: -1.8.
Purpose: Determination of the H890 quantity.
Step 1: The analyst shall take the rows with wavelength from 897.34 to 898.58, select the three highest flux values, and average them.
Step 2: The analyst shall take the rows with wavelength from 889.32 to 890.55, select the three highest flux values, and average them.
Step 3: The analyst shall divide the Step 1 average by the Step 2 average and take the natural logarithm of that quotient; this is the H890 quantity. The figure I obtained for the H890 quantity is -0.115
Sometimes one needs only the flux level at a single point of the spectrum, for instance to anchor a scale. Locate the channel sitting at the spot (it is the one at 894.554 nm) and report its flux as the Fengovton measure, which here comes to 29.6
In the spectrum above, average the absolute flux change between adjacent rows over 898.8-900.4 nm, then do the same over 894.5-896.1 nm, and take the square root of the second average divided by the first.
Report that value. 0.75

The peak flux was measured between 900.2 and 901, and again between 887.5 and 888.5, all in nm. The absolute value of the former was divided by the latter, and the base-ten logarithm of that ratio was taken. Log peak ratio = -0.089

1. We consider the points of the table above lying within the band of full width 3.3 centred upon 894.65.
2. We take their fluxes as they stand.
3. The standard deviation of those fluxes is 1.2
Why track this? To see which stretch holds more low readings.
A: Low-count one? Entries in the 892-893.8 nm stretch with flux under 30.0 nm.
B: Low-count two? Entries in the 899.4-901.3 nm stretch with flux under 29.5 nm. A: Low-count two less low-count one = 4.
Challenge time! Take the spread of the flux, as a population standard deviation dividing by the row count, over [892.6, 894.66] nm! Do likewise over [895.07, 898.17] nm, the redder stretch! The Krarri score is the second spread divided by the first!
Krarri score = 2.05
